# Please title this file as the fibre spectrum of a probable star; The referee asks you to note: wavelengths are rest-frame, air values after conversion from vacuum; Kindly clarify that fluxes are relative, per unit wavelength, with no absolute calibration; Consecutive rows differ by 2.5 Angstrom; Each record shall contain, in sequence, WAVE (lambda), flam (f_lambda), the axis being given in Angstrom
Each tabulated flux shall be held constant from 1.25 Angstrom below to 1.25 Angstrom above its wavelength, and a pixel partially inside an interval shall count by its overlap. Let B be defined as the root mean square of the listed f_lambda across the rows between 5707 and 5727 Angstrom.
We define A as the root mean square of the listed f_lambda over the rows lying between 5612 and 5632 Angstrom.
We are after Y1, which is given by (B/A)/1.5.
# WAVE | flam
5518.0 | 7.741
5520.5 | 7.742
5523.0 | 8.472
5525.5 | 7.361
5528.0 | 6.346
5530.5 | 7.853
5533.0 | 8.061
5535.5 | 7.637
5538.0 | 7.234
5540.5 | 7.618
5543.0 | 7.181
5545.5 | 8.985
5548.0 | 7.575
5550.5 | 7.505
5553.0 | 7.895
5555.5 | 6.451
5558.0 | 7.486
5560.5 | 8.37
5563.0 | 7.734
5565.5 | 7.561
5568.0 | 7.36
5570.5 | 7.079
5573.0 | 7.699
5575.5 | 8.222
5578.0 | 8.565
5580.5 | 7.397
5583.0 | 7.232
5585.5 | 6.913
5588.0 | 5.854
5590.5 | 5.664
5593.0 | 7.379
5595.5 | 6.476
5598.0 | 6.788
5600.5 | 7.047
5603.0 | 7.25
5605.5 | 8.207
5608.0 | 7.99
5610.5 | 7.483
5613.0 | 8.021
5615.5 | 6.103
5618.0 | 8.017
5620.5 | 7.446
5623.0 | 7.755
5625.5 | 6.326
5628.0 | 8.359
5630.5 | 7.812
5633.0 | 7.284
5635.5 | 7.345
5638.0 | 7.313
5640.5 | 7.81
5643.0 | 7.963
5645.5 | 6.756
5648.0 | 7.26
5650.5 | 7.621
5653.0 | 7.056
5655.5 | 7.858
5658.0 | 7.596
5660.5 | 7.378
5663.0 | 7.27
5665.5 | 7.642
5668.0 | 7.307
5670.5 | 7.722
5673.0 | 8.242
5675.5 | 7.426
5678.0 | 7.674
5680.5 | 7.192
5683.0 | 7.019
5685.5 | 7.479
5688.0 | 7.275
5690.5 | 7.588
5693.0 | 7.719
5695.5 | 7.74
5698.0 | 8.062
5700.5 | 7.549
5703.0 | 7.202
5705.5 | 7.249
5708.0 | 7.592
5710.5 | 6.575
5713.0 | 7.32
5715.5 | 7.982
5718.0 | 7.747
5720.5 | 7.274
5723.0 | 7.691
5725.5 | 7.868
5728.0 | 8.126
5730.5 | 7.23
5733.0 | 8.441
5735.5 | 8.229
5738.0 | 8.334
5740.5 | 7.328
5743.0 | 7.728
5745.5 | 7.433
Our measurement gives 0.667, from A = 7.52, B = 7.52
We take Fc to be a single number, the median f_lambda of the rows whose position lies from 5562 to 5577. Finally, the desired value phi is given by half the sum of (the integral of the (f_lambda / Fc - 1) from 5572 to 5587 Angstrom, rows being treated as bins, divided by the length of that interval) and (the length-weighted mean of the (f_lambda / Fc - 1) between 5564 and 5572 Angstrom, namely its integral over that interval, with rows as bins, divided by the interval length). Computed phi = -0.017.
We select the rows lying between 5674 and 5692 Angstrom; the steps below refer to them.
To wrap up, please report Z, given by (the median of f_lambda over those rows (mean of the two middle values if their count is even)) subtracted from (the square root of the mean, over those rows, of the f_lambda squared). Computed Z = -0.04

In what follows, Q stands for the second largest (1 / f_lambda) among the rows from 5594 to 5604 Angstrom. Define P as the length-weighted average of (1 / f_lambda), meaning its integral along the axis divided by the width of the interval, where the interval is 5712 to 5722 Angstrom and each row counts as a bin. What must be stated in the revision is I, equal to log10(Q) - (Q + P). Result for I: -1.11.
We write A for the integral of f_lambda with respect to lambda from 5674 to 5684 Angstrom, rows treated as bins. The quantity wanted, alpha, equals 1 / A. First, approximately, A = 73.6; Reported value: 0.0136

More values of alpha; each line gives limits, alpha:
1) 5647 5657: 0.0134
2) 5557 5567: 0.0128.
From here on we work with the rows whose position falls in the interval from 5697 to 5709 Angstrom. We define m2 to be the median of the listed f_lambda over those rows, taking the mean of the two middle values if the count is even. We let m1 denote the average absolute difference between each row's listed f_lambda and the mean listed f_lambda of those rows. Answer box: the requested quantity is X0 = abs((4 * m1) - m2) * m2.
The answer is 50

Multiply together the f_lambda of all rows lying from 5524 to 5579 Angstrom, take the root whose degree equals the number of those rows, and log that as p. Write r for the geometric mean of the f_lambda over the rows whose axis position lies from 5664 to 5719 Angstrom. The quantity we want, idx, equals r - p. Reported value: -0.10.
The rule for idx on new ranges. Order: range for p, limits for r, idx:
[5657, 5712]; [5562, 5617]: -0.24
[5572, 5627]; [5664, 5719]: 0.28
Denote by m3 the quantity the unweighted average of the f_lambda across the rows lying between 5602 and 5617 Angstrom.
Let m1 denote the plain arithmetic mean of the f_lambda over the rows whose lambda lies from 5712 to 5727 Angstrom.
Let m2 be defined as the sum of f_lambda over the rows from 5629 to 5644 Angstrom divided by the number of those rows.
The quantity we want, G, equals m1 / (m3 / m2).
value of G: 7.7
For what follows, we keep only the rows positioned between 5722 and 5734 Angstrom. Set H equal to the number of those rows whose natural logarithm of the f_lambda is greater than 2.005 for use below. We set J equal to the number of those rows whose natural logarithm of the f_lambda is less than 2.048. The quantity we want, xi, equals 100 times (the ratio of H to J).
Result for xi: 200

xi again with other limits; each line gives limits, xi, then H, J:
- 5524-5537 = 100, 3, 3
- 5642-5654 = 50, 2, 4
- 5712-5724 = 75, 3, 4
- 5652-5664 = 50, 2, 4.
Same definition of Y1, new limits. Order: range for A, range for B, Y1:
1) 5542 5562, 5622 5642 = 0.650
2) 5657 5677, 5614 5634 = 0.653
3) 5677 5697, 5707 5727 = 0.671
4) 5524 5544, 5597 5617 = 0.663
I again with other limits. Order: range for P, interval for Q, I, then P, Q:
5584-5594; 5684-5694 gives -1.16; 0.157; 0.134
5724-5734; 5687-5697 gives -1.14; 0.127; 0.132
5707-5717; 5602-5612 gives -1.14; 0.136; 0.134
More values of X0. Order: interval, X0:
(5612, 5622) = 40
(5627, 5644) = 51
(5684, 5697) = 53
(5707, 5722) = 45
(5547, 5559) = 45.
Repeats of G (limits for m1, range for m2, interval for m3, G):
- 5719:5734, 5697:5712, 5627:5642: 7.5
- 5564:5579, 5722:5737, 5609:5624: 8.2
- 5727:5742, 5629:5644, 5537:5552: 7.8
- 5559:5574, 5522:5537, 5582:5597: 8.8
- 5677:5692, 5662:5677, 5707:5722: 7.6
